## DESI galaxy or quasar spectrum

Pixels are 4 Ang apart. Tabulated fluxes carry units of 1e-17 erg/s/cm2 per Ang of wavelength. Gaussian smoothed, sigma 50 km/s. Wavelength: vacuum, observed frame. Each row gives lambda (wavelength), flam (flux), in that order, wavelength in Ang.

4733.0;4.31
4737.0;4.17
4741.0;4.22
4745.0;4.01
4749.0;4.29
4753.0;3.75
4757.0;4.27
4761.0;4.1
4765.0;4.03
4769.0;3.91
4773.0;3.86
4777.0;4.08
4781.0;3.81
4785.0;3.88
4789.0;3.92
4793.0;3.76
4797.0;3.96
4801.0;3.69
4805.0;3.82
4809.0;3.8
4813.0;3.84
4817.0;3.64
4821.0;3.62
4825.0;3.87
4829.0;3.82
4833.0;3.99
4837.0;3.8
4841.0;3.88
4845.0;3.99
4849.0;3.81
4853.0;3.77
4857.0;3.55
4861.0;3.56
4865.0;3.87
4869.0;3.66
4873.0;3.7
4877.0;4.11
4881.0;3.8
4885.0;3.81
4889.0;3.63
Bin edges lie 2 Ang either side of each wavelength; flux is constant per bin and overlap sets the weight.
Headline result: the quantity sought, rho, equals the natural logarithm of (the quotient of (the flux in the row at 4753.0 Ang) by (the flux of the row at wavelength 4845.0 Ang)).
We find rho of -0.06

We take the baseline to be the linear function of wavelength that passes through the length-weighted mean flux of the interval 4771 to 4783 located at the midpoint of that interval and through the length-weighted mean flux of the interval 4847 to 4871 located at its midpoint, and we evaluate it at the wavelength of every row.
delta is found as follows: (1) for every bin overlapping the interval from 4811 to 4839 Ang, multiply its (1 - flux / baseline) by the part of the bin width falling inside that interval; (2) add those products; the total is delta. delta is 0.0 Ang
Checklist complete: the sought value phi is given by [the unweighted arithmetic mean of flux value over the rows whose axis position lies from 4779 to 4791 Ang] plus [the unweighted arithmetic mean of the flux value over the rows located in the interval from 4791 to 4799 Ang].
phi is 7.73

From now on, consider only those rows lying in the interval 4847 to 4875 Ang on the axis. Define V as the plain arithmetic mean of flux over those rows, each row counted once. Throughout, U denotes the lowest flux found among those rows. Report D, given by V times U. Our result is 13.1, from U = 3.55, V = 3.70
